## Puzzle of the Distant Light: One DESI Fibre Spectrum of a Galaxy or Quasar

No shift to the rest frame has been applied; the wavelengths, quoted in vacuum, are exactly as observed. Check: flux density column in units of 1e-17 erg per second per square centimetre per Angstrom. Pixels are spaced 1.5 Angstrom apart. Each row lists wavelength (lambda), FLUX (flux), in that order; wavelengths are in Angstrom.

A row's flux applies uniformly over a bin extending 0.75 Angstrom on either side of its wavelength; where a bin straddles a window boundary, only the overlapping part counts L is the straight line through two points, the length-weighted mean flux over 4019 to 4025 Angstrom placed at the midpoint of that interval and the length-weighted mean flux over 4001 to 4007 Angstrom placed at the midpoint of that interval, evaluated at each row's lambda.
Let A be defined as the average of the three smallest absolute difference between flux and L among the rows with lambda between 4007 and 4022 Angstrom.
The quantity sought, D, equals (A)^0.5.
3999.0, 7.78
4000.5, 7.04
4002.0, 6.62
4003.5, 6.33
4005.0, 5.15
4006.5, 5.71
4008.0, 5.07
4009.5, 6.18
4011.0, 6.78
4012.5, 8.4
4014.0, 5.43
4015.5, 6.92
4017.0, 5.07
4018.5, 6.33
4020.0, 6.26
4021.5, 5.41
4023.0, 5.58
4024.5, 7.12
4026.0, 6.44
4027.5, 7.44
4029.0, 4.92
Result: 0.46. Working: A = 0.21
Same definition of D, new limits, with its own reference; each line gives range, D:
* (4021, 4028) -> 0.71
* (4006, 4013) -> 0.64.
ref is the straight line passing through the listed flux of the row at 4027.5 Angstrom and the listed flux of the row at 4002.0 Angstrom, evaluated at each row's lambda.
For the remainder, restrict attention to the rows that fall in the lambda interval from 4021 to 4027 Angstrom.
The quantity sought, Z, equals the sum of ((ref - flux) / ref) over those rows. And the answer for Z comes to 0.65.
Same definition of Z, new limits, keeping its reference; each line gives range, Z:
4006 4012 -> 0.53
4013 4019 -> 0.64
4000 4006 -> 0.21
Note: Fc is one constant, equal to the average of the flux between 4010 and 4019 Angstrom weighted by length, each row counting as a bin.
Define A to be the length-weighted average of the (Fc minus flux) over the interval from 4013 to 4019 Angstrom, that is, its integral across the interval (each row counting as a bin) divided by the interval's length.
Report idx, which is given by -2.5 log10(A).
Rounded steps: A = 0.46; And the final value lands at 0.84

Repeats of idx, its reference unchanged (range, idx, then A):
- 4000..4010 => 0.75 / 0.50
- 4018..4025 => 1.03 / 0.39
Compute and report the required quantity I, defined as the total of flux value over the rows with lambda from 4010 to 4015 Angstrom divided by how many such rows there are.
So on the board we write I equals 6.87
